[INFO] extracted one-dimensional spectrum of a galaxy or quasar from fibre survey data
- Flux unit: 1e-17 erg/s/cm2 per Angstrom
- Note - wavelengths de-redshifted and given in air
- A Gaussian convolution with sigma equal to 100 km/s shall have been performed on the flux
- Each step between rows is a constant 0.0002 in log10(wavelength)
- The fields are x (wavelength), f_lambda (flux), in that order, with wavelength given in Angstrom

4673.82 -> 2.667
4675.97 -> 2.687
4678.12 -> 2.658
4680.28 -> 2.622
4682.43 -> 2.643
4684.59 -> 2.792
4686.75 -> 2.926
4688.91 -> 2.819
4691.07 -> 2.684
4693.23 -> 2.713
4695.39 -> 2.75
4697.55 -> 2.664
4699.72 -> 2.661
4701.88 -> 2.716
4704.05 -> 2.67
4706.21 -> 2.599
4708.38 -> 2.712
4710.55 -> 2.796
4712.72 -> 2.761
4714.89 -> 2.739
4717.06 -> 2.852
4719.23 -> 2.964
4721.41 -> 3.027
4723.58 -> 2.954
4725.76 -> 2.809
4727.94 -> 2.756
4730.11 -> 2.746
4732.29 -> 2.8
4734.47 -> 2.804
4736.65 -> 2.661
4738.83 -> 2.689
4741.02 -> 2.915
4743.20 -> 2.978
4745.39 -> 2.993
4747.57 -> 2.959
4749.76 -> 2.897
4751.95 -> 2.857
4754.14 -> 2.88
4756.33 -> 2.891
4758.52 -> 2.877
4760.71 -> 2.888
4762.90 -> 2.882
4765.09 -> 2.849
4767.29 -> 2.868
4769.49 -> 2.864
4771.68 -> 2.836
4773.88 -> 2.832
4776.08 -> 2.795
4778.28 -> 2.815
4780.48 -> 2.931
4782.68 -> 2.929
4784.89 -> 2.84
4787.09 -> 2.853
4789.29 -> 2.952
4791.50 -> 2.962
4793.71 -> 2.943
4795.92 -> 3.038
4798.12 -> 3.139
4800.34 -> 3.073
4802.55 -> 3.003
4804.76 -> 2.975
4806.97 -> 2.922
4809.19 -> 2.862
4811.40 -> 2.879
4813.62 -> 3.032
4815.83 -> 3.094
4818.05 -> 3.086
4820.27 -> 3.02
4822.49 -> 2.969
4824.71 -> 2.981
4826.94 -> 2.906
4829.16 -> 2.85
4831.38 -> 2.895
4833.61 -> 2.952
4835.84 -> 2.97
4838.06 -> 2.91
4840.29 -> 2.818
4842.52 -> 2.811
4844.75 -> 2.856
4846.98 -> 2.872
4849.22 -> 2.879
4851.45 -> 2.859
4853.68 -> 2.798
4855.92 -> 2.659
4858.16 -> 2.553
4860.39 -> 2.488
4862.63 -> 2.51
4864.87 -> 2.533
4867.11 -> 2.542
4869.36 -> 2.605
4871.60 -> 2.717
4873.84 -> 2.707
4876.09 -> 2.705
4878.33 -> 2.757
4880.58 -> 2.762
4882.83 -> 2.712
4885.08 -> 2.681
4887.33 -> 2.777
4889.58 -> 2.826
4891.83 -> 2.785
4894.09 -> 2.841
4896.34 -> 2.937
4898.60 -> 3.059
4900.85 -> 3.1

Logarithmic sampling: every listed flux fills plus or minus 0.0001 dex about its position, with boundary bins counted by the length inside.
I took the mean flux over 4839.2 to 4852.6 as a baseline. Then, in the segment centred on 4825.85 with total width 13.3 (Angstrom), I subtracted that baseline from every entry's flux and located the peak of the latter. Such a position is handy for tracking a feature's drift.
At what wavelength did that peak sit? 4820.27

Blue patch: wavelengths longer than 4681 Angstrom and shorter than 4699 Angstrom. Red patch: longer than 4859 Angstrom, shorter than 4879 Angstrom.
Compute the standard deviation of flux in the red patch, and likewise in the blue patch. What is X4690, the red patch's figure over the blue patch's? 1.1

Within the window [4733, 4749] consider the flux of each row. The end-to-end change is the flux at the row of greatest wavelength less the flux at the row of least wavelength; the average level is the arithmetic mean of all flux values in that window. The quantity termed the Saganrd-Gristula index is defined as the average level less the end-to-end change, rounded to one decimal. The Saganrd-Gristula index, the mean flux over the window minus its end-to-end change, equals 2.7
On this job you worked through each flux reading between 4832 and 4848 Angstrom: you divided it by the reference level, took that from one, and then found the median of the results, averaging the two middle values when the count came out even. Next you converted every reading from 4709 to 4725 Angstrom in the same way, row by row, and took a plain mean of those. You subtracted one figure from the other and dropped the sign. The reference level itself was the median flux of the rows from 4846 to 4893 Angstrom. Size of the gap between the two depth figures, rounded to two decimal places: 0.00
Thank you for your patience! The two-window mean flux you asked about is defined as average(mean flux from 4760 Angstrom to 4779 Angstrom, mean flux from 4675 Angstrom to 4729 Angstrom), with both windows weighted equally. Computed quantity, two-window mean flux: 2.80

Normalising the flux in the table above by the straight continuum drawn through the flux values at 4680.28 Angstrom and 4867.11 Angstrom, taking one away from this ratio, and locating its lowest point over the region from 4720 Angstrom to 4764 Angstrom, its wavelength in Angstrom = 4736.65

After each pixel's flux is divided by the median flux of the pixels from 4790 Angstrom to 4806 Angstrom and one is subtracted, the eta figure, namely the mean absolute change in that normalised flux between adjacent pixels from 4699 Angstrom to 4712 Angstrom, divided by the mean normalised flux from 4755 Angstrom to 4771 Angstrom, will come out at -0.57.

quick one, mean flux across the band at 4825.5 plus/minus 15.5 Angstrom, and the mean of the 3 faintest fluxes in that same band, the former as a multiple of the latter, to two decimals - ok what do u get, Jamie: 1.04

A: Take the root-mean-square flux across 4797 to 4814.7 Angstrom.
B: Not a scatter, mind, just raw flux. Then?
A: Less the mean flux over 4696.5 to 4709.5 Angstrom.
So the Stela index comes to 0.32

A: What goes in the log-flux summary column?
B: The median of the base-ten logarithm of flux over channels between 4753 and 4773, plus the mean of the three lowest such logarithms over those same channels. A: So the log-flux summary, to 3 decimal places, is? 0.914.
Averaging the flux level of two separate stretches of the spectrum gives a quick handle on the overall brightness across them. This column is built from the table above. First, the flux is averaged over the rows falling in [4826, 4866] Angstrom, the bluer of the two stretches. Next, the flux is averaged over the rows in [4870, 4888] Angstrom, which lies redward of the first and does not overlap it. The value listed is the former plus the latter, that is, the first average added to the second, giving 5.51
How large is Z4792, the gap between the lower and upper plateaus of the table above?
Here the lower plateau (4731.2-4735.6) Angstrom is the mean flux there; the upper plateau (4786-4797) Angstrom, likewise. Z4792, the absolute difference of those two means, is 0.15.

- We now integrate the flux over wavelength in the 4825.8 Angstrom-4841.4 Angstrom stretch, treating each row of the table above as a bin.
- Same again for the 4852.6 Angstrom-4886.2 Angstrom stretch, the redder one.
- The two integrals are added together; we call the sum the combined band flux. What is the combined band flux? 134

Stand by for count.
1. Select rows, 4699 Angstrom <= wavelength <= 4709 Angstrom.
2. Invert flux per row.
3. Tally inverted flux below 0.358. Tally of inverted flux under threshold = 0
